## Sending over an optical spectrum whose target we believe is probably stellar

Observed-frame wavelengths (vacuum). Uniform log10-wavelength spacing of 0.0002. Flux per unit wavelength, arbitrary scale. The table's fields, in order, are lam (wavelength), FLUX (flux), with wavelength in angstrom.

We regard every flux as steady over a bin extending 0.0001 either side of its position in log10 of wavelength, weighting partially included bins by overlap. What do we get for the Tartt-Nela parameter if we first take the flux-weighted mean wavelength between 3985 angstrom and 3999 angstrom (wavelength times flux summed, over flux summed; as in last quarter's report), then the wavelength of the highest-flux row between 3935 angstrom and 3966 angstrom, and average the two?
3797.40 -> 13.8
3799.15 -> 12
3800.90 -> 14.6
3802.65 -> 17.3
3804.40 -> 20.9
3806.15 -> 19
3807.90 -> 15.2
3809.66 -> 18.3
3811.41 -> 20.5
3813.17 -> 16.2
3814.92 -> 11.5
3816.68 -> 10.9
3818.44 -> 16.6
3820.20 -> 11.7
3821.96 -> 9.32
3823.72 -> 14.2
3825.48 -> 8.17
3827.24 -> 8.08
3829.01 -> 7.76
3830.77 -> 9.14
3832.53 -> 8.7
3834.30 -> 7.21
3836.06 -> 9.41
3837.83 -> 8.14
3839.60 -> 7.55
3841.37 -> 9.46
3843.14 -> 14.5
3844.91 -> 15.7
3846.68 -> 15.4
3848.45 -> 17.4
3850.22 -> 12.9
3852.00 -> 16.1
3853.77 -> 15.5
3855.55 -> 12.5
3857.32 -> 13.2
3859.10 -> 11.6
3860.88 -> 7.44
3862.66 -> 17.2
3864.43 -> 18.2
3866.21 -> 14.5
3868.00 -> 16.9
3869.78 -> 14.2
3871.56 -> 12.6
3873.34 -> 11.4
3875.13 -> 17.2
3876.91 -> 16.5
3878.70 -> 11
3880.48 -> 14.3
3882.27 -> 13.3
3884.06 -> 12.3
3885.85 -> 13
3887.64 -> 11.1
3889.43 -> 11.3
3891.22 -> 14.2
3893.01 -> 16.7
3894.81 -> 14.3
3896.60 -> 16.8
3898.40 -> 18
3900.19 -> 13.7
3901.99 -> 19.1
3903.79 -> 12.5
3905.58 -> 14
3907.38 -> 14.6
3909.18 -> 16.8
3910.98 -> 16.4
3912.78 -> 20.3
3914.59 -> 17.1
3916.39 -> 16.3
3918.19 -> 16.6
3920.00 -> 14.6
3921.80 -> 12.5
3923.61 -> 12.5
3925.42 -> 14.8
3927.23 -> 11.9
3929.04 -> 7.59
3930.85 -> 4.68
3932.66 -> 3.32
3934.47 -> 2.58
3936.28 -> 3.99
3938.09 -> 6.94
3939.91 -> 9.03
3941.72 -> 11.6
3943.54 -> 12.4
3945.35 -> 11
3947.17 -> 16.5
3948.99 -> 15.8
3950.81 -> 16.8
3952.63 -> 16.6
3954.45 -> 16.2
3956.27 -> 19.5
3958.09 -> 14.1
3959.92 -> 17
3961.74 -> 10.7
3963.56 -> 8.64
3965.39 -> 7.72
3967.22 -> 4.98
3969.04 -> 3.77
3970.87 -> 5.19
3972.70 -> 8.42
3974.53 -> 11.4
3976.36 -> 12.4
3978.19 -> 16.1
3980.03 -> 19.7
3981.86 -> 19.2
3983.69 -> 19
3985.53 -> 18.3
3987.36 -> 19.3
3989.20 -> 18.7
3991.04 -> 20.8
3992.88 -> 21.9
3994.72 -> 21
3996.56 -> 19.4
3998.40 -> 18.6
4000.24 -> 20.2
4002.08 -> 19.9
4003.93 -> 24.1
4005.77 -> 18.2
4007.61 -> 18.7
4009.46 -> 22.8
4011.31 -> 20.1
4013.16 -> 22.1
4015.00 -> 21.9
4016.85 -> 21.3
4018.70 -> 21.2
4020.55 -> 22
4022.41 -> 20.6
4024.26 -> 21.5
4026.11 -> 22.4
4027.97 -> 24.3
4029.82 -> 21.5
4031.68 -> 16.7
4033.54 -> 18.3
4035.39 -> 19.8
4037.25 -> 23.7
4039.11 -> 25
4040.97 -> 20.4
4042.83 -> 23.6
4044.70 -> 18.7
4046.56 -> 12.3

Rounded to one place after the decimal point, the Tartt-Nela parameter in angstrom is 3974.1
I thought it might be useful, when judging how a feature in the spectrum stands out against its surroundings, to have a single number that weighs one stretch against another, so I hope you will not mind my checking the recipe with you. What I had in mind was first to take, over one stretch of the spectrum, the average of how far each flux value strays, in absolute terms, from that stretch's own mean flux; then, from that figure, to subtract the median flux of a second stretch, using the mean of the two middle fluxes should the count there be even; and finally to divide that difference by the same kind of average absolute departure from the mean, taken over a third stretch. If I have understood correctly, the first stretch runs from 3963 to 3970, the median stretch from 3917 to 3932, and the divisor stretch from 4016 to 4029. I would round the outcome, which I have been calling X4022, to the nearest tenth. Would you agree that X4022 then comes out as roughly -12.4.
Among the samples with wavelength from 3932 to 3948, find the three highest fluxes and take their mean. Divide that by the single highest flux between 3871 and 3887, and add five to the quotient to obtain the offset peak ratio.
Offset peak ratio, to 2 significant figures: 5.8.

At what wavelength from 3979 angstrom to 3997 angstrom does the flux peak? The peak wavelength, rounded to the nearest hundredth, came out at 3992.88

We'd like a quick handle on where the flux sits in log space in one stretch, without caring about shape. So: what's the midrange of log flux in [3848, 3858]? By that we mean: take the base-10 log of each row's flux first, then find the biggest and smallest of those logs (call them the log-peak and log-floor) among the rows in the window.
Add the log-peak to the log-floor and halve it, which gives 1.17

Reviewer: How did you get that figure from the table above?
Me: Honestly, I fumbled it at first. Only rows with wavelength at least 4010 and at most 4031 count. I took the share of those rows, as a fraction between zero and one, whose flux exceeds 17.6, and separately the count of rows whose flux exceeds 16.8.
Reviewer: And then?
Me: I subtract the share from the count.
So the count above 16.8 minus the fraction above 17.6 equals 10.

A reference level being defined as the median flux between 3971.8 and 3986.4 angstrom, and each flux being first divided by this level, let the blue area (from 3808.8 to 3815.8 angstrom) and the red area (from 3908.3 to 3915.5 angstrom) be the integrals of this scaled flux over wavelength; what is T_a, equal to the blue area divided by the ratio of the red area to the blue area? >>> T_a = 6.2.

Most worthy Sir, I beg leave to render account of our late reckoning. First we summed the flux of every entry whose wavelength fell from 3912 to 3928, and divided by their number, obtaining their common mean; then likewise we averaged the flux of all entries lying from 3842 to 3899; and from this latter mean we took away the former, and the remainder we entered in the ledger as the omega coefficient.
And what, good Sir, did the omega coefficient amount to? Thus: -1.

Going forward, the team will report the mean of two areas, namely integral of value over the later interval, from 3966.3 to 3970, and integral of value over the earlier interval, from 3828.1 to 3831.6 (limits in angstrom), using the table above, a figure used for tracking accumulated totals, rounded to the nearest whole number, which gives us 23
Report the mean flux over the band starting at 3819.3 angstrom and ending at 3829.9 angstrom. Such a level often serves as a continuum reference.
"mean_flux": 10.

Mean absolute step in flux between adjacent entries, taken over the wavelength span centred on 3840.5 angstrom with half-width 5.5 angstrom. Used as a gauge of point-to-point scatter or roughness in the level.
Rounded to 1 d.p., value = 2.0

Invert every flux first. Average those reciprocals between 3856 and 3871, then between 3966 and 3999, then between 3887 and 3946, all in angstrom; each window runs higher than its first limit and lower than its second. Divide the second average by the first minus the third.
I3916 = -3.4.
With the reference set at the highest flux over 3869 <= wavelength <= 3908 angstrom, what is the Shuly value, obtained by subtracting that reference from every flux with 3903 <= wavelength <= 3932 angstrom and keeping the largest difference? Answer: 1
